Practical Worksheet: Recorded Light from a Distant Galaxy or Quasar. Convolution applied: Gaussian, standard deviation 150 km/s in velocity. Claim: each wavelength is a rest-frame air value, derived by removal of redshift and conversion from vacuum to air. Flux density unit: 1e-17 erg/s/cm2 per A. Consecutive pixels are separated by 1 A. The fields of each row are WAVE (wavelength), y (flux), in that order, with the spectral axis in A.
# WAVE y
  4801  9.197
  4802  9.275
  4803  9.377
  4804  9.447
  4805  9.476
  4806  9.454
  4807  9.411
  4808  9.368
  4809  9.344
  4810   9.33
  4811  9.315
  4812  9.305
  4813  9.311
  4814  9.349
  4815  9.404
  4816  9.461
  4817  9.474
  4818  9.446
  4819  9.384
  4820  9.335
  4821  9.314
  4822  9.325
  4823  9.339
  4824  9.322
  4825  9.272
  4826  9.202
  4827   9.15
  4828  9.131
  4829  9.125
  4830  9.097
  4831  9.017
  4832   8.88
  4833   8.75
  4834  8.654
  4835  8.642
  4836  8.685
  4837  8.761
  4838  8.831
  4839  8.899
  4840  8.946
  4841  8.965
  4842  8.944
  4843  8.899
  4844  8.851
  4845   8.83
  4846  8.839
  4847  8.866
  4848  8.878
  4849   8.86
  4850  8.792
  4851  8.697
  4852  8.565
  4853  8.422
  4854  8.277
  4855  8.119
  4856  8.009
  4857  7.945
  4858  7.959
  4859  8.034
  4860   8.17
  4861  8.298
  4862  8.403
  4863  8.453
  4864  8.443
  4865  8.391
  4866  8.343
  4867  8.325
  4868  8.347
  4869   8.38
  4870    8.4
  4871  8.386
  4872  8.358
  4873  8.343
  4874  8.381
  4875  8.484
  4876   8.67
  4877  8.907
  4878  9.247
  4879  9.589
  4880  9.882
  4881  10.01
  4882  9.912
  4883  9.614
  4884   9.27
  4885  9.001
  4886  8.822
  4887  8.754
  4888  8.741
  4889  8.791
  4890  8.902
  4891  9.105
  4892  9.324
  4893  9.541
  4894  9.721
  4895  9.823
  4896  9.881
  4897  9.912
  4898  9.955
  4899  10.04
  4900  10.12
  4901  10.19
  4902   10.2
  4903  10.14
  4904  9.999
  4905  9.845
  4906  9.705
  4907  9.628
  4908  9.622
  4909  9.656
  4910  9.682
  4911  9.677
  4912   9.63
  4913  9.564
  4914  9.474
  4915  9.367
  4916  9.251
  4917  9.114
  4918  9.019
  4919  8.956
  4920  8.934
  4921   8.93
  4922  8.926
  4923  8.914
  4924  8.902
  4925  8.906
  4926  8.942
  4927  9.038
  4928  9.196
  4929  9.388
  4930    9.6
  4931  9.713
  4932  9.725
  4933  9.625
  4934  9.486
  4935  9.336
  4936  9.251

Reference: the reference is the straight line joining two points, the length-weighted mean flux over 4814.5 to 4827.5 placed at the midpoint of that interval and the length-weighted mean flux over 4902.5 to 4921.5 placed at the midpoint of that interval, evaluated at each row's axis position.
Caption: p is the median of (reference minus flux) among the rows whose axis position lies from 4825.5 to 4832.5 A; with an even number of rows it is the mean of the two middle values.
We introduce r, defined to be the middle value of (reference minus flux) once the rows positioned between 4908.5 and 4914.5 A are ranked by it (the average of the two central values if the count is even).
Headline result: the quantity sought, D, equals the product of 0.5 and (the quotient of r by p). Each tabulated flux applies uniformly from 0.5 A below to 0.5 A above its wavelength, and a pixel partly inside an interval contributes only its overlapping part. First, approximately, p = 0.2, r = -0.2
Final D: -0.35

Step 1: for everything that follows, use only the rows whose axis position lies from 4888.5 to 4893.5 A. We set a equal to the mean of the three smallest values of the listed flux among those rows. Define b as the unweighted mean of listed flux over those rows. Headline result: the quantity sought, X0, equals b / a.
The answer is 1.022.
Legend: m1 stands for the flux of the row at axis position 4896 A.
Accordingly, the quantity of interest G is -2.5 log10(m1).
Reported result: -2.49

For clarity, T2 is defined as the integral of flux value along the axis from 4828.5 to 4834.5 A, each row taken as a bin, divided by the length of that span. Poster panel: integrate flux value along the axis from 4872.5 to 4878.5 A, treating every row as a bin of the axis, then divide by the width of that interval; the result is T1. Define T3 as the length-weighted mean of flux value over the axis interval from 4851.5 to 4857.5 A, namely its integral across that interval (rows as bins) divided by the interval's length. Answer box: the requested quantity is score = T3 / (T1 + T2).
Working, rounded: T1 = 8.67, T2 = 8.9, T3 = 8.2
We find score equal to 0.47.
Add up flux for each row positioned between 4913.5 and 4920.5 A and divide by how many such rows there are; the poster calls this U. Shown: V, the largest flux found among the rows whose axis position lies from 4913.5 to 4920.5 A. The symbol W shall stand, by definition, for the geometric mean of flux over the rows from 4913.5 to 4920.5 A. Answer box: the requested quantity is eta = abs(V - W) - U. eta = -8.8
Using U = 9.2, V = 9.474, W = 9.2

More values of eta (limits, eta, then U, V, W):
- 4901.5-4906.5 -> -9.8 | 10.0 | 10.2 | 10.0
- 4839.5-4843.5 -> -8.9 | 8.9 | 8.965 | 8.9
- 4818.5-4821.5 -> -9.3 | 9.3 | 9.384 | 9.3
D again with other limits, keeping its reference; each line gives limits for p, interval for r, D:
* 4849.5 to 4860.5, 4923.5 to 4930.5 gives 0.19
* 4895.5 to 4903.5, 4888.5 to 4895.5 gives -0.10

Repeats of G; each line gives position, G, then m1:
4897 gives -2.49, 9.912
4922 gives -2.38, 8.926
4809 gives -2.43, 9.344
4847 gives -2.37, 8.866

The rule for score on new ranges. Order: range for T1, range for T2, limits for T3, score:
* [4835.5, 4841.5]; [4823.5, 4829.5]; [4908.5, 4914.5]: 0.53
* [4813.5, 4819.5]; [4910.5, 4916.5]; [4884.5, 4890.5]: 0.47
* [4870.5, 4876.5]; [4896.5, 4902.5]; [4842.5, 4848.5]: 0.48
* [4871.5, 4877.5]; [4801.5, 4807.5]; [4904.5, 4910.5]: 0.54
